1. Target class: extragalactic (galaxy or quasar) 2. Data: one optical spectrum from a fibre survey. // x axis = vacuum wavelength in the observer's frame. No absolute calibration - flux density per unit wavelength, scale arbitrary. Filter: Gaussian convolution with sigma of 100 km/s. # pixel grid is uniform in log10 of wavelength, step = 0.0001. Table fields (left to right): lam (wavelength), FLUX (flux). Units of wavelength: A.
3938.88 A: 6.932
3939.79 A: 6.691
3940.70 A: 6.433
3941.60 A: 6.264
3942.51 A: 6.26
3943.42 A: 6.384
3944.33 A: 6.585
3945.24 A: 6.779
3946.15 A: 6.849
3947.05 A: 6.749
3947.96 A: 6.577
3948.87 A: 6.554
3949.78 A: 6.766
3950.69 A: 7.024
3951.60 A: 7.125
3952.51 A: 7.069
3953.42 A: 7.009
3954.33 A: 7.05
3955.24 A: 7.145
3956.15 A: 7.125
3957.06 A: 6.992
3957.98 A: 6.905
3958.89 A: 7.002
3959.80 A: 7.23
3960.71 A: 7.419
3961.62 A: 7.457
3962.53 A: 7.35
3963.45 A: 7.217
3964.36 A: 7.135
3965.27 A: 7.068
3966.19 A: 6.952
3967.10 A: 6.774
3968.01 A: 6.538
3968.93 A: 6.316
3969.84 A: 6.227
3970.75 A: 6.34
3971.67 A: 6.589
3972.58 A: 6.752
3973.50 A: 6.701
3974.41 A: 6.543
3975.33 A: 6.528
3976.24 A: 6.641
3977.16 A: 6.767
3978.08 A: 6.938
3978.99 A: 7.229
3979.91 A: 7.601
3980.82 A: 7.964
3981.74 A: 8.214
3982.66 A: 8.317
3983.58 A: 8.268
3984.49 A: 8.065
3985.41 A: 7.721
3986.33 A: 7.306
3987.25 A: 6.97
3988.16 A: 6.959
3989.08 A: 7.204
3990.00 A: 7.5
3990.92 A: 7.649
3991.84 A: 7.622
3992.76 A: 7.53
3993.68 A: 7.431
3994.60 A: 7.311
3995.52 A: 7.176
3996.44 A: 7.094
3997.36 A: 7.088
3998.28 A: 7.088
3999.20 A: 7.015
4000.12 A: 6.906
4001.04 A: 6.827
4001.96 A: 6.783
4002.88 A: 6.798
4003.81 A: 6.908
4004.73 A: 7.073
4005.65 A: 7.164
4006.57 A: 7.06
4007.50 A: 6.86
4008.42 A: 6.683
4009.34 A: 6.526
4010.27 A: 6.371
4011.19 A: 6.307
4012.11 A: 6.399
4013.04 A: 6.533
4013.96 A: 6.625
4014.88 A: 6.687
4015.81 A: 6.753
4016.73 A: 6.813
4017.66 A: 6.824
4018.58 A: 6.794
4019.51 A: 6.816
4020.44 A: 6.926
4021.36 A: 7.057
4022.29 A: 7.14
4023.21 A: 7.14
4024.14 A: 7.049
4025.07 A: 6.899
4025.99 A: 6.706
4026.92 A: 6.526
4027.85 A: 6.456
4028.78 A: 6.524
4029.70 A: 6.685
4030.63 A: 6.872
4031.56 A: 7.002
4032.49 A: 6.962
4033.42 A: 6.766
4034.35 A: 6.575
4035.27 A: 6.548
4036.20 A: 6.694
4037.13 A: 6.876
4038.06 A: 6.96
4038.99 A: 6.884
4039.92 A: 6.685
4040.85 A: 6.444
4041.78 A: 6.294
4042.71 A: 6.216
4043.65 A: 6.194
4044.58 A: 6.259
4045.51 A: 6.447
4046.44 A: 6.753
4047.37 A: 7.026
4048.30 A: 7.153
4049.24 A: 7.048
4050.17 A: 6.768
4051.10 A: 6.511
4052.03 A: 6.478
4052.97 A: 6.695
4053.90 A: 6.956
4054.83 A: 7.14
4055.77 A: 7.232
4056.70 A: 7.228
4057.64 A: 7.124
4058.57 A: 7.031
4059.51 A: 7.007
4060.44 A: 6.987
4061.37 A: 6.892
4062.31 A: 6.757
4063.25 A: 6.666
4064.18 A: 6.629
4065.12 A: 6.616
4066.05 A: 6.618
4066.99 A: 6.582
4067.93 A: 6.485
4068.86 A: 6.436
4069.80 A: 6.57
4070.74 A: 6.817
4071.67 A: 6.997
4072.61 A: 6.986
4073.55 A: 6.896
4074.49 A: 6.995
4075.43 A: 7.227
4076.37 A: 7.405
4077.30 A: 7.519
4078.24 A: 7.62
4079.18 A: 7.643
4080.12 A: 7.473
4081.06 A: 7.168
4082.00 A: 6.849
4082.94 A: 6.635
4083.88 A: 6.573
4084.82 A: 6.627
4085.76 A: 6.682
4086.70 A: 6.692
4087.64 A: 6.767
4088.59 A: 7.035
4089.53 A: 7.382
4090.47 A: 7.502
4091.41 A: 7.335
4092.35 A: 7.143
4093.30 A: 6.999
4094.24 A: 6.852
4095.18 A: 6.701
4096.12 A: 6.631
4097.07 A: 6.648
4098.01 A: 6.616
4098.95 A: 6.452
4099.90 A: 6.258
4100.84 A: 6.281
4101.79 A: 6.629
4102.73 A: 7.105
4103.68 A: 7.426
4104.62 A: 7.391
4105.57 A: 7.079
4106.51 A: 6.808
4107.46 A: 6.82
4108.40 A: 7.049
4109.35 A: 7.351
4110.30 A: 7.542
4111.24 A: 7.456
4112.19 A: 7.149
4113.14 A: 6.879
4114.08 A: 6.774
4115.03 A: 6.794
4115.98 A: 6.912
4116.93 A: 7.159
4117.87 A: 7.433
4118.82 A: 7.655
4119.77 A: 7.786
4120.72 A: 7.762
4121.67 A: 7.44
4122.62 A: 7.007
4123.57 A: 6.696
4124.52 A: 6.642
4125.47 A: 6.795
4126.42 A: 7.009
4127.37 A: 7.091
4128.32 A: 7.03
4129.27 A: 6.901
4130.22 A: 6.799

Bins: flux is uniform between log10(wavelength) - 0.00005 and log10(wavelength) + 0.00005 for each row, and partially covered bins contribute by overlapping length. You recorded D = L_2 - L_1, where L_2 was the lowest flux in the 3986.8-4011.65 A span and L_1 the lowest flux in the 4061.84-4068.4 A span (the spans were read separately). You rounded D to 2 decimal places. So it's -0.18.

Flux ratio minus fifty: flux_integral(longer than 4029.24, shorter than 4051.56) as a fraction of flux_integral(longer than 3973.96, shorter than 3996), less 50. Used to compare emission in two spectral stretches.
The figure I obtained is -49.1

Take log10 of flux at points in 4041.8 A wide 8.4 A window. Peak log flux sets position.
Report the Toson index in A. 4038.06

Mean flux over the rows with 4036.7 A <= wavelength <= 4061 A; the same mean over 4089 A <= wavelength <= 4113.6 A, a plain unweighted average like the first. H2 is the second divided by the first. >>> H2 1.03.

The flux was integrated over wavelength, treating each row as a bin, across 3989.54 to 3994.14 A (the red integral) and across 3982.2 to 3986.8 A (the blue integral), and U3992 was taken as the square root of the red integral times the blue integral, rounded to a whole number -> 36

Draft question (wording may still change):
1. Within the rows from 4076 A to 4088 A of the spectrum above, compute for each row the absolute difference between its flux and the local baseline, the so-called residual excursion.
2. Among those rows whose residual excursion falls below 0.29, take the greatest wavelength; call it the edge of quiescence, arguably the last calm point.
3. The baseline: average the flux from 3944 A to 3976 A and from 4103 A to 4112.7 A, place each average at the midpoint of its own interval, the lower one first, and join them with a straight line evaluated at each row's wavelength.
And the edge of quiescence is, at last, 4081.06 A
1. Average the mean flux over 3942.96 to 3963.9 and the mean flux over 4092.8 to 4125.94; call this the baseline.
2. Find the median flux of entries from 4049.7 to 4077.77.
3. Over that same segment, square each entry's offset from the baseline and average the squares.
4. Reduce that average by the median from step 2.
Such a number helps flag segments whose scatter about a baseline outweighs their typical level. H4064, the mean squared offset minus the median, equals -6.80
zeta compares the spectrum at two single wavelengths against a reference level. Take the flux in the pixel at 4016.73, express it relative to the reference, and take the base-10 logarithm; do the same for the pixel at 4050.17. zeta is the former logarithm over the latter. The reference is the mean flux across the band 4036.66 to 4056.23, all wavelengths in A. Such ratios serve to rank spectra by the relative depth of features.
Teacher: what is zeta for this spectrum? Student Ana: 1.8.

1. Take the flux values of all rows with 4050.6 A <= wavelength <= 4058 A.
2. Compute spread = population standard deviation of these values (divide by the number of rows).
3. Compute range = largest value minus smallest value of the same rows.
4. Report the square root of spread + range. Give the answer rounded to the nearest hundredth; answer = 1.02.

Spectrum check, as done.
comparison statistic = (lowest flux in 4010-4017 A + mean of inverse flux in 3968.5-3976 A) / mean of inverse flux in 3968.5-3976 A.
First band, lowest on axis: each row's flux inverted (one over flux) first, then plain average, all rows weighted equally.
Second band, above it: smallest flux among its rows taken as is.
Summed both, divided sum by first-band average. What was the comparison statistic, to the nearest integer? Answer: 42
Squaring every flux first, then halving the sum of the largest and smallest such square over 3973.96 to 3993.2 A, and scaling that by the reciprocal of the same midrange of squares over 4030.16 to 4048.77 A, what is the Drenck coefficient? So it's 1.25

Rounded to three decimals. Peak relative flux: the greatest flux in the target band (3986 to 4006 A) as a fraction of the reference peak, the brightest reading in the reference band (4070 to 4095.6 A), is 1.001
